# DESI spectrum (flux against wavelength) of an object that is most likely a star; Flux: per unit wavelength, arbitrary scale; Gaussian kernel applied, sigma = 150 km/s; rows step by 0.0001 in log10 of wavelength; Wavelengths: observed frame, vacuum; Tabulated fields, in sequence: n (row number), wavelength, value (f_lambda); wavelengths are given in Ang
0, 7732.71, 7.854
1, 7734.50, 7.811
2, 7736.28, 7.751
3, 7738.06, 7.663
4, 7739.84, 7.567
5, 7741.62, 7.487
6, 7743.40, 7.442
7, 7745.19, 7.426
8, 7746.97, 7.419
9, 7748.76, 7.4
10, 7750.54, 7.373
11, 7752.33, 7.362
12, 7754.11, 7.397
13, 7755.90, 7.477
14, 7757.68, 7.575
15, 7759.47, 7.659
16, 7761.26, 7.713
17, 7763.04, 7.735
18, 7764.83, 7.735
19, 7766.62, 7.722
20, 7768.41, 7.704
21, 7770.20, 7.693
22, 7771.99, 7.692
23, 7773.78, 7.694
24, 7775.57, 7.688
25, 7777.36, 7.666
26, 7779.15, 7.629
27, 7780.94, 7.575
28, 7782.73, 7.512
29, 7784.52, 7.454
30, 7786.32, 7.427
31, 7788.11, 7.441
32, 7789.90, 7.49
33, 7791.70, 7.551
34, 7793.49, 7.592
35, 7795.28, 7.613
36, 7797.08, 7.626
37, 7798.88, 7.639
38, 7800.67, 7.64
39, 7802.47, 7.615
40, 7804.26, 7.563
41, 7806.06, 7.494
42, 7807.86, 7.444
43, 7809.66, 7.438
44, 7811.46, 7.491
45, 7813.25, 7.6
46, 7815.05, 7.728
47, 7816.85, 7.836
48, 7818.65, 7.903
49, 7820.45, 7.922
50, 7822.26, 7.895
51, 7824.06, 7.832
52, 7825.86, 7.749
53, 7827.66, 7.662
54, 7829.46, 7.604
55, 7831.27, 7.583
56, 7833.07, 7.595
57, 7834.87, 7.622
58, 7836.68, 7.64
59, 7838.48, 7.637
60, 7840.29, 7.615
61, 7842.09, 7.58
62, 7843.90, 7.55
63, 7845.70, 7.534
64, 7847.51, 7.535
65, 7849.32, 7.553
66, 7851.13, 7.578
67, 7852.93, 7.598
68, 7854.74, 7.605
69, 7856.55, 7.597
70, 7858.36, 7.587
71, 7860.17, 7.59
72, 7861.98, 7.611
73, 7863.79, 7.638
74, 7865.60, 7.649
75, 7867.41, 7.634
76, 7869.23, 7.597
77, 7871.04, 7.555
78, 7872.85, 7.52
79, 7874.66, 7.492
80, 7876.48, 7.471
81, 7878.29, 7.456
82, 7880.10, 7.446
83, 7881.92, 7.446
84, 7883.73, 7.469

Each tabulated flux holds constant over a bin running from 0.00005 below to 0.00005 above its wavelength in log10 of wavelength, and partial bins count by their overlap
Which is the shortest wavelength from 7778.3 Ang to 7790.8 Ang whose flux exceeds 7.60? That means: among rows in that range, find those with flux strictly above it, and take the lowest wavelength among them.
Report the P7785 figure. 7779.15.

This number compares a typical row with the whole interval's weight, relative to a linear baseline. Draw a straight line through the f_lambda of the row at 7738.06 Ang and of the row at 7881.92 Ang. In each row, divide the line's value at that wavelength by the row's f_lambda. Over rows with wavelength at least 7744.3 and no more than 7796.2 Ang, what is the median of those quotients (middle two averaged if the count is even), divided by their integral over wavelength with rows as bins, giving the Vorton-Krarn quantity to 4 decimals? 0.0192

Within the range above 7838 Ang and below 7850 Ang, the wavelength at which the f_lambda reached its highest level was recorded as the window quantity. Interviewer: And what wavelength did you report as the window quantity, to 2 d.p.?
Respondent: 7838.48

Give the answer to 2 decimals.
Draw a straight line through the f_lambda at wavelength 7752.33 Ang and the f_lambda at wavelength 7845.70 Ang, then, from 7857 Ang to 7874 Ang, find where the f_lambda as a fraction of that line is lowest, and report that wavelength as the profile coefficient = 7872.85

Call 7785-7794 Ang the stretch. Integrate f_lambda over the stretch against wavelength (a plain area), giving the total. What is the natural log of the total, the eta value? 4.21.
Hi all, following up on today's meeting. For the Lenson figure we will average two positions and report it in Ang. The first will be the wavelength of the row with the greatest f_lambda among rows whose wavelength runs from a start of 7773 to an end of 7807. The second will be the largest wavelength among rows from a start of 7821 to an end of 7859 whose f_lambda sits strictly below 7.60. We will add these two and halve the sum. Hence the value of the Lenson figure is 7816.1 Ang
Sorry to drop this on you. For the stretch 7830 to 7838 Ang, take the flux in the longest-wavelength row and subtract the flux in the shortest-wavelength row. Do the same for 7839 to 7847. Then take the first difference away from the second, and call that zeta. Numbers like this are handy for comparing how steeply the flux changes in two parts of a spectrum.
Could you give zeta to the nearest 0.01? -0.14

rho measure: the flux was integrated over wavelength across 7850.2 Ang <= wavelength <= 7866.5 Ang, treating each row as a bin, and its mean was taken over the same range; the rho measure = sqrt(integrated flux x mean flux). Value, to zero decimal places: 31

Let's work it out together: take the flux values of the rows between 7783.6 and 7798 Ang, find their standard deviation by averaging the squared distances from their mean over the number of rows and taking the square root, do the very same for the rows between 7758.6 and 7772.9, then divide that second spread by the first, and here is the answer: 0.31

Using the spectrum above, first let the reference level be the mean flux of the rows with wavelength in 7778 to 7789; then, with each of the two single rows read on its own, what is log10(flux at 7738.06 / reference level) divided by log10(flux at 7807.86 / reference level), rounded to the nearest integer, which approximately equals -2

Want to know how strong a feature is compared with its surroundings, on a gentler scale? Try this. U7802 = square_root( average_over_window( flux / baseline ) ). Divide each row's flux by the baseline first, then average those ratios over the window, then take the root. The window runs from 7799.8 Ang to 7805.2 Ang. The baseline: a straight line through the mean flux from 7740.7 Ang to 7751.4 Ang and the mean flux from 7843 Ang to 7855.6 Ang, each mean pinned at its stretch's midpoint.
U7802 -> 1.007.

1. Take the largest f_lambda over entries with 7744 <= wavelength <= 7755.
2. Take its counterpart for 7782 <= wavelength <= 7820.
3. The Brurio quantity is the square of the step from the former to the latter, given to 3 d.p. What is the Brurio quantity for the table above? 0.228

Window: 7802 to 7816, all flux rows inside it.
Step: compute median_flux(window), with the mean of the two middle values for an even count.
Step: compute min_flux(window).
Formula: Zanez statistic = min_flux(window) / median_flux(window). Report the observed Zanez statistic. 0.988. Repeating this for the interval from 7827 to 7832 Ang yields 0.997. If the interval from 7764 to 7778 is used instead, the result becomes 0.996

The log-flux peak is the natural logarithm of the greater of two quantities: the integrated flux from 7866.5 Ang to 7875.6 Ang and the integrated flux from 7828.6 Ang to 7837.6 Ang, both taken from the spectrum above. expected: 4.23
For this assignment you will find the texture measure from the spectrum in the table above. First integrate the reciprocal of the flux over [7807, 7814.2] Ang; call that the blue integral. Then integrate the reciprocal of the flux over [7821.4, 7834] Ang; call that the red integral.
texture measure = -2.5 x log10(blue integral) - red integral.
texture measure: -1.6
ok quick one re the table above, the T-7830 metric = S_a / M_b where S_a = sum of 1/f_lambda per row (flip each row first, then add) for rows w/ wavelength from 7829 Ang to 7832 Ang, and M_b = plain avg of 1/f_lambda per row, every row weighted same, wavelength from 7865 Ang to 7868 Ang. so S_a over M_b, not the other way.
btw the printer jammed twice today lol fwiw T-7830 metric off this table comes 2.01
